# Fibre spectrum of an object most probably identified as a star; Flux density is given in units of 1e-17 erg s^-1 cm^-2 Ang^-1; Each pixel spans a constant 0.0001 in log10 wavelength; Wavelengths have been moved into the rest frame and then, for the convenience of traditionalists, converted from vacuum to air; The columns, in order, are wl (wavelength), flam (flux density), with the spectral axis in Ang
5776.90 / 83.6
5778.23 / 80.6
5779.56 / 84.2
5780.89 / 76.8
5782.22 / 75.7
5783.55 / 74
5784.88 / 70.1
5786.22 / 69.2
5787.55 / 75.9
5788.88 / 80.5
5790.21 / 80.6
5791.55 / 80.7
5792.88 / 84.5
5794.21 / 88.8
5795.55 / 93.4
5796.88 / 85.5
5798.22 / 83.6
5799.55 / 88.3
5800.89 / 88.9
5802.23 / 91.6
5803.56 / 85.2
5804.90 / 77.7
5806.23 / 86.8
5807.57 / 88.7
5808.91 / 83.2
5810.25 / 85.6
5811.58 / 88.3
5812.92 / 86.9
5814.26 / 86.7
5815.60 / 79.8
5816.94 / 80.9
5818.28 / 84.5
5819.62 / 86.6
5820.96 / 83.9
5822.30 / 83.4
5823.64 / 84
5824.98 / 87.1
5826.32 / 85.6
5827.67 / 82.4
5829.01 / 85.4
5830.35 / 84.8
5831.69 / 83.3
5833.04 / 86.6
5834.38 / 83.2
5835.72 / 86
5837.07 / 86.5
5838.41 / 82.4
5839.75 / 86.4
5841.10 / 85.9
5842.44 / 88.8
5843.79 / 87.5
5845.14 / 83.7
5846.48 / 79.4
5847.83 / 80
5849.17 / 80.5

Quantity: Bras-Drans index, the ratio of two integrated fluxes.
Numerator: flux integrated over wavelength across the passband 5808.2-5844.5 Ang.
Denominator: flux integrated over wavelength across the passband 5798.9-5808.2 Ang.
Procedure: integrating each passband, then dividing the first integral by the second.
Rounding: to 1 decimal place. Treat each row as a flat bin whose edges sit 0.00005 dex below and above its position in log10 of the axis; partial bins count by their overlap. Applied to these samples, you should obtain 3.8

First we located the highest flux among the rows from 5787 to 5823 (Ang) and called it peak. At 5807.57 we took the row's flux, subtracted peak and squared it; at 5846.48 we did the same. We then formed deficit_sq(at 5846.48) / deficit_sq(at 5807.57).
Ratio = 8.9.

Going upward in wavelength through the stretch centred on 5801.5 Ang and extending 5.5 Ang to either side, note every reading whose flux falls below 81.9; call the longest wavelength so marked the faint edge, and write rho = 5804.90 Ang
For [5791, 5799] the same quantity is 5791.55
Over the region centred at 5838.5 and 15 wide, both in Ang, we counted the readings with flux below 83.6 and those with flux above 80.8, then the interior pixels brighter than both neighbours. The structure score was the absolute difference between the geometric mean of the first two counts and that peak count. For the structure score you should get 1.7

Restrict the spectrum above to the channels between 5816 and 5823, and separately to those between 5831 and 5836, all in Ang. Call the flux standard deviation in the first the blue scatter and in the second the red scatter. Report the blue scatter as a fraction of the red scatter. 1.2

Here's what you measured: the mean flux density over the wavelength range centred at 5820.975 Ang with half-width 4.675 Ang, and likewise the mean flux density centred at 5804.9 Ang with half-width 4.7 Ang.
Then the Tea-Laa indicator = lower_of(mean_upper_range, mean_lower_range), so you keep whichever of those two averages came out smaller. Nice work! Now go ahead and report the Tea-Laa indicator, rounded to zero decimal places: 84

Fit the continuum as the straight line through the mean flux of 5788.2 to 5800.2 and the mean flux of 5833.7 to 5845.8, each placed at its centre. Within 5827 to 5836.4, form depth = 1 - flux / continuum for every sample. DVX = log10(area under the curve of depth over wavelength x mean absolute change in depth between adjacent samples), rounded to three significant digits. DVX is -2.51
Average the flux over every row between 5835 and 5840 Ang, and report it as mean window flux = 85.3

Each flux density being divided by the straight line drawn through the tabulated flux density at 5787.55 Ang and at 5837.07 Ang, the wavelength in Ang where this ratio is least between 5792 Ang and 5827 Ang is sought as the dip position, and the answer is 5815.60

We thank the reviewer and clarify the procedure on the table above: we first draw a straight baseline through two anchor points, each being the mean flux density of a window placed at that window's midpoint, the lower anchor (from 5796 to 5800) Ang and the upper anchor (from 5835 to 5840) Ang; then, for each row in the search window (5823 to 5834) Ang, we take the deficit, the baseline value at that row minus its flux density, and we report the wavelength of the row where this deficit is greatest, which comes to 5827.67 Ang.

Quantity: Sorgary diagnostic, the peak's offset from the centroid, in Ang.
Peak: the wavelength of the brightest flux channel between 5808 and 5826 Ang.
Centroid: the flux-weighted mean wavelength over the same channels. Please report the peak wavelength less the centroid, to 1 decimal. -5.4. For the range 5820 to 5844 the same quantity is 10.0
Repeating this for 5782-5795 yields 5.8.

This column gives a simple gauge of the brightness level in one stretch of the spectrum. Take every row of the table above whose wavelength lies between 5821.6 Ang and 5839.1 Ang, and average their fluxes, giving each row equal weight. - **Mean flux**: 84.7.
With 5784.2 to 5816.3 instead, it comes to 83.8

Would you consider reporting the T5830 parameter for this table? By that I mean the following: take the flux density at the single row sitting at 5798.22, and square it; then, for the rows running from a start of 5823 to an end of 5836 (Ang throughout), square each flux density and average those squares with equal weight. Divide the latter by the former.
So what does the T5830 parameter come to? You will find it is 1.03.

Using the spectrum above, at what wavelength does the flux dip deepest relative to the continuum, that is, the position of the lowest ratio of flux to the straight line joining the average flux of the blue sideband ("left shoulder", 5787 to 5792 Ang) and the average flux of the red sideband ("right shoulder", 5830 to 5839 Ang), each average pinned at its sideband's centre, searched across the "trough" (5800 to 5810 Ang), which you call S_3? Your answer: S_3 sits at 5804.90 Ang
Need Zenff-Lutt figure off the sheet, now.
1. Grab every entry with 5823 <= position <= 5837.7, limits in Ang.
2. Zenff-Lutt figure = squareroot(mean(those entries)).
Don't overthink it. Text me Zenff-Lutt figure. 9.22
